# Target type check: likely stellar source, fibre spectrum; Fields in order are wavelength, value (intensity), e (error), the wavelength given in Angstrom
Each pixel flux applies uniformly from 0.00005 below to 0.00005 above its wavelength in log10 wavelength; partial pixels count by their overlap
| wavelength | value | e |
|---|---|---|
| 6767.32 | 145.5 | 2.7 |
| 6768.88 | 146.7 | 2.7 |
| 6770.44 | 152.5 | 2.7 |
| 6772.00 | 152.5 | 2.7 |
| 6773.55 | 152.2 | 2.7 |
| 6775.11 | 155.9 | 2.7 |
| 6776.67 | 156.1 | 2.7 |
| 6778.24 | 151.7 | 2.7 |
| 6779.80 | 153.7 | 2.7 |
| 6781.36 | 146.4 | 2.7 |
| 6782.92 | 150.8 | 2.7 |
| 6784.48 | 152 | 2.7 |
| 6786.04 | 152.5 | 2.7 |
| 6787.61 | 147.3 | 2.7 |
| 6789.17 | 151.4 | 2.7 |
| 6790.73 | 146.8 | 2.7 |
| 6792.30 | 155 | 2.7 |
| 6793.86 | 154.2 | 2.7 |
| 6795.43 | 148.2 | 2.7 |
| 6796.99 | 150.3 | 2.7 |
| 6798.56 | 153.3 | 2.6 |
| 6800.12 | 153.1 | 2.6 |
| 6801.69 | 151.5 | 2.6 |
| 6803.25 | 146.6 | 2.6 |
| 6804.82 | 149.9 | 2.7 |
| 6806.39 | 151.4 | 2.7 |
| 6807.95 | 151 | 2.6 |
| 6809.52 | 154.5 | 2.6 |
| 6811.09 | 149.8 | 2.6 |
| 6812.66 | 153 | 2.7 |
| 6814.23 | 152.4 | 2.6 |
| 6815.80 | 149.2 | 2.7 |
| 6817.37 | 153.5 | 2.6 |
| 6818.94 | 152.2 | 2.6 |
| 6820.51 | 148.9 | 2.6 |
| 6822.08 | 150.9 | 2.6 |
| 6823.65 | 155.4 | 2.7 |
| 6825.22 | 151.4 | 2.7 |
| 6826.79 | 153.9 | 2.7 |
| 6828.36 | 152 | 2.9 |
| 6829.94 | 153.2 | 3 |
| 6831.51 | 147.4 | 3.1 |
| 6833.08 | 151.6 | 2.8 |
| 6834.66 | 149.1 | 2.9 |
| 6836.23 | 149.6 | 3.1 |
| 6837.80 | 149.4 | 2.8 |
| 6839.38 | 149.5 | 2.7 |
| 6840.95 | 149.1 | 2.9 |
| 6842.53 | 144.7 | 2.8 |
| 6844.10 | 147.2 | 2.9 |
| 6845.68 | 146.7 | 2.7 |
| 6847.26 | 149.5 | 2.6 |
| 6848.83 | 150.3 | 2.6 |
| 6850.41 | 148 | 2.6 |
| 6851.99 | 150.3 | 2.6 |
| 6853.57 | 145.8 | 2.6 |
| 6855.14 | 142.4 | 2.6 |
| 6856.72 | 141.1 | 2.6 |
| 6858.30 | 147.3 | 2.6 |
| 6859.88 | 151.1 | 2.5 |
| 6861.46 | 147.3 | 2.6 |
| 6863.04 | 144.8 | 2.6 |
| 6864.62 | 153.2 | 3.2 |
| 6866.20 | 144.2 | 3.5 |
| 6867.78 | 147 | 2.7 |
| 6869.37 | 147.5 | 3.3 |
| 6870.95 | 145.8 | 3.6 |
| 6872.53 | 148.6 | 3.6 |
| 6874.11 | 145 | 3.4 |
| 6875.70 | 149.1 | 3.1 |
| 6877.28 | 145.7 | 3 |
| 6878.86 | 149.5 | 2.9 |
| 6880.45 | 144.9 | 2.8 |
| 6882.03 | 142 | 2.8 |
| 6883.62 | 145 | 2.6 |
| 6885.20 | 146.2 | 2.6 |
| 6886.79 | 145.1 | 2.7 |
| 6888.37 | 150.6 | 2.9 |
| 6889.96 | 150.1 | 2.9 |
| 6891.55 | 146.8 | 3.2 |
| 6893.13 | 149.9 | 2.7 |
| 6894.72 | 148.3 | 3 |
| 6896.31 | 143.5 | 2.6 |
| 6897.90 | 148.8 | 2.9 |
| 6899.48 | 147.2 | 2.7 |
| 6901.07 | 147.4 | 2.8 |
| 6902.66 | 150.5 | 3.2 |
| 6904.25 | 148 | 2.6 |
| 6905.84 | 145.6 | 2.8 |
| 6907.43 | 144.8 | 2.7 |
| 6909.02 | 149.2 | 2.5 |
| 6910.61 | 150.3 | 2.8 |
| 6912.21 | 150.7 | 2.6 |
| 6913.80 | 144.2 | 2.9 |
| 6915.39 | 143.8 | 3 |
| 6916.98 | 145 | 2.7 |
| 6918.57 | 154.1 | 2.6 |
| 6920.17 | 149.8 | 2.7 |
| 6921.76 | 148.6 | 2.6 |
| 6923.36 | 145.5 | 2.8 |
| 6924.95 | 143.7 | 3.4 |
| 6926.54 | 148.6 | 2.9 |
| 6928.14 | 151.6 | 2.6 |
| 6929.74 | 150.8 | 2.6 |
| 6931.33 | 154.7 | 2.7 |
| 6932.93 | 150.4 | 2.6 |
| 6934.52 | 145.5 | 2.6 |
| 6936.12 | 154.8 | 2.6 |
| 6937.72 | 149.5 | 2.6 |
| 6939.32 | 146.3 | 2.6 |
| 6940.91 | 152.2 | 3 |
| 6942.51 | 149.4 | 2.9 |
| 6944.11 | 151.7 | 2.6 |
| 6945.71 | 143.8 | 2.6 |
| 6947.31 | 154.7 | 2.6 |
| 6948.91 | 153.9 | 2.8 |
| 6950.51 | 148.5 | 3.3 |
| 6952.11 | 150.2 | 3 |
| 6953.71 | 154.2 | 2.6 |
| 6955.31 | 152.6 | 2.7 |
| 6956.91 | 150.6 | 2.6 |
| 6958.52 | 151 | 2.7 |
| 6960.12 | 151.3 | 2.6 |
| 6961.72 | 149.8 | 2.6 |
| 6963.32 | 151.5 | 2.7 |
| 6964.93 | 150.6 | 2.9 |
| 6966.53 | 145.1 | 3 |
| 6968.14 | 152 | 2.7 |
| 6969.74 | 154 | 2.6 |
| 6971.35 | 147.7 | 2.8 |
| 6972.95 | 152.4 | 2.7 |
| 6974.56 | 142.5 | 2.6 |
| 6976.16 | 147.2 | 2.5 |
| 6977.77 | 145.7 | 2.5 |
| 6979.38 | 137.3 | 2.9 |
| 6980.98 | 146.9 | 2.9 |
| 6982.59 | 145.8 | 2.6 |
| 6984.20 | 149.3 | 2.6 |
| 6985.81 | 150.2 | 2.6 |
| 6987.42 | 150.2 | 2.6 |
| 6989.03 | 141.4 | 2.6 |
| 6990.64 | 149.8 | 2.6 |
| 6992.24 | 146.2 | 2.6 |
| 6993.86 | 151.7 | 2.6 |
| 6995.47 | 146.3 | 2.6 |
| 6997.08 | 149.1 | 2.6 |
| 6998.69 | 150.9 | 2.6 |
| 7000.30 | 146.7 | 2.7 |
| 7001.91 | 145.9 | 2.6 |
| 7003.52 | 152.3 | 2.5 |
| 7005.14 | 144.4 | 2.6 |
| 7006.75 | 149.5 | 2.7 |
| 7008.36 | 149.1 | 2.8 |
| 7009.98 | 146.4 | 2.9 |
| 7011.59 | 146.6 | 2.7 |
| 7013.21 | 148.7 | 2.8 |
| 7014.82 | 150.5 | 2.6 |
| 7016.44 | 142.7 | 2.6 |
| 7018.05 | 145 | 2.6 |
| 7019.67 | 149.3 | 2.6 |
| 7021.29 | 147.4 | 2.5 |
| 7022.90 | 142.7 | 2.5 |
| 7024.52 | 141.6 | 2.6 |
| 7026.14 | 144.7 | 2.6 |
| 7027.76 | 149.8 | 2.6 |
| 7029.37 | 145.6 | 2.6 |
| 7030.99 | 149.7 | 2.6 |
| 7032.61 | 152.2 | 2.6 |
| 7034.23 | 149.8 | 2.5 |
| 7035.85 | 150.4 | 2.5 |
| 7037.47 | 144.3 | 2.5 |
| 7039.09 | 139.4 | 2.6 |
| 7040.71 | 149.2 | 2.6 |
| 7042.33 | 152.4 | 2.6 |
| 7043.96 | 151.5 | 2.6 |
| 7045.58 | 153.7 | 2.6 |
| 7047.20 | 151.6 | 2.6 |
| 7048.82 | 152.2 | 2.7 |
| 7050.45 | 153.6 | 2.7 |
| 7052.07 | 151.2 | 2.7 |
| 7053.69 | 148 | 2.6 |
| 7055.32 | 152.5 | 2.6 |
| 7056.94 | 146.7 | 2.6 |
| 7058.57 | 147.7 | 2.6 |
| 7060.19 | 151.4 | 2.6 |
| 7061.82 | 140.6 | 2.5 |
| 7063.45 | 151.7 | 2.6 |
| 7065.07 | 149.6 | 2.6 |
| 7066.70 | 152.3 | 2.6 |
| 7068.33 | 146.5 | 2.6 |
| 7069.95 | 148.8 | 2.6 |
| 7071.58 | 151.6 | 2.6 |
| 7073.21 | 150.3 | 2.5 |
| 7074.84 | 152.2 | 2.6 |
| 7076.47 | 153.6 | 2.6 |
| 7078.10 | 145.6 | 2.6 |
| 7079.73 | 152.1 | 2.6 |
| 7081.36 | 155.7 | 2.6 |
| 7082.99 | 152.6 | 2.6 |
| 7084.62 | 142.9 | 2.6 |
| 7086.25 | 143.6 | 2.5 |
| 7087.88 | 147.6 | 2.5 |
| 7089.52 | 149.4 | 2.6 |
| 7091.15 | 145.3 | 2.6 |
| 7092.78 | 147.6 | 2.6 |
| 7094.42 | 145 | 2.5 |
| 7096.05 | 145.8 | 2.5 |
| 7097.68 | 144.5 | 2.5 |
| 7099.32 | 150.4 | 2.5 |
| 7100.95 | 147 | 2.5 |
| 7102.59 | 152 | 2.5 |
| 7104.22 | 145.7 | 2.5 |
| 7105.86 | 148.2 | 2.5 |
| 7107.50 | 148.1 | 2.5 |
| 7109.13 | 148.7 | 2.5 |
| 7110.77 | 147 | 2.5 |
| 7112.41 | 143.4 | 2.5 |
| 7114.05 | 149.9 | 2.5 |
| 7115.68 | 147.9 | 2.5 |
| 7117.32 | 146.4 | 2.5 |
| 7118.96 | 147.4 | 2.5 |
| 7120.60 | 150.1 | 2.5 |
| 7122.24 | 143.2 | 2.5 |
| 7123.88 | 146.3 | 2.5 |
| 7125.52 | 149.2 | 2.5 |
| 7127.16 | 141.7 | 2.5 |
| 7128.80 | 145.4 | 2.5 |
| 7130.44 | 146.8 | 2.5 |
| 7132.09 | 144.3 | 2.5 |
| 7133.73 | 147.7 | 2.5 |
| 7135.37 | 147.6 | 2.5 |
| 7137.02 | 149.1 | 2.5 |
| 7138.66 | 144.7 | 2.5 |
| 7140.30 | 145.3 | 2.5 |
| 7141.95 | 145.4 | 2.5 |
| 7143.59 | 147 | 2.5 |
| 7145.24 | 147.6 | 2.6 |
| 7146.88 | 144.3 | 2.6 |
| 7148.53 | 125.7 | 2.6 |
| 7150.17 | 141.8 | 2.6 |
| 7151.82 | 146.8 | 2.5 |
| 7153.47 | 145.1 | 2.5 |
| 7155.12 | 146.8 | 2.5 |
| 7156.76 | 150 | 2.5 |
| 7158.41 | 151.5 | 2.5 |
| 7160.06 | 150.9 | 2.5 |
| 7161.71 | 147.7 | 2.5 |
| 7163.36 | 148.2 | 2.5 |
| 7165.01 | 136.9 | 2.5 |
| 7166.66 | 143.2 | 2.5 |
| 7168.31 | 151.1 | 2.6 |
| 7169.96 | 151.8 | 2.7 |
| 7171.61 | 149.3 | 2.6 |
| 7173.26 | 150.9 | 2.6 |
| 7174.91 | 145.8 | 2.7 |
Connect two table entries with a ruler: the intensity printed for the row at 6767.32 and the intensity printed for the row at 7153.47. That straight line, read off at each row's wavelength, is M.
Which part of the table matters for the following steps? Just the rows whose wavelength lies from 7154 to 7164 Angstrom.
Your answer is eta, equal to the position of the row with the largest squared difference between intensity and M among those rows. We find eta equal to 7158.41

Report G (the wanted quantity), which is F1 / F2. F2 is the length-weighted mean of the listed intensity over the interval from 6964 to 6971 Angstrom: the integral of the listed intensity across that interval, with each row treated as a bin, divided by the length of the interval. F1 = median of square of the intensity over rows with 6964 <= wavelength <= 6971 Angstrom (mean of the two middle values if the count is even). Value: 153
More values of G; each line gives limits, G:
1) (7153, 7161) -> 151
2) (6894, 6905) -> 148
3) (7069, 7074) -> 150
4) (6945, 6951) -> 152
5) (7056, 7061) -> 147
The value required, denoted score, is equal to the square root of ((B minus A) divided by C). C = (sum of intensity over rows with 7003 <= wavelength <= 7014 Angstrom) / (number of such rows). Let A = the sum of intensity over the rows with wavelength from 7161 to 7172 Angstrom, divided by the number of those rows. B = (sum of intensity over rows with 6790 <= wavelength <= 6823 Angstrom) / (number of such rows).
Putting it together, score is 0.17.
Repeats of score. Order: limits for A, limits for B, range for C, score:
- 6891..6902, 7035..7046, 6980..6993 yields 0.09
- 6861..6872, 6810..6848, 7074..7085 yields 0.15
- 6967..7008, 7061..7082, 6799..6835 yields 0.12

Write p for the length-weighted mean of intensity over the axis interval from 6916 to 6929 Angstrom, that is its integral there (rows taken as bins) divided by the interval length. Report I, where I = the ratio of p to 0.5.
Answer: 297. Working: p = 148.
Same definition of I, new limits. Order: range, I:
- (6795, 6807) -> 301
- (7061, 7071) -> 297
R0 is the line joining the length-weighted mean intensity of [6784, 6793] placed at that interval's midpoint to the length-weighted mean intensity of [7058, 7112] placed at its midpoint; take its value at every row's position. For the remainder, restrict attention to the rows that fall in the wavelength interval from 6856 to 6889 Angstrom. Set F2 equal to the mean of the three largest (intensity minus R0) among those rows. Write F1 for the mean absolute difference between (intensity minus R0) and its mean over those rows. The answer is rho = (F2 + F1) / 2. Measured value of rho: 1.9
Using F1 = 2.27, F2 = 1.6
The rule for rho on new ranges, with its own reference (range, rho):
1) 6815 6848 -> 3.0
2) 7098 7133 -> 2.2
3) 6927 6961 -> 3.7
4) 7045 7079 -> 3.8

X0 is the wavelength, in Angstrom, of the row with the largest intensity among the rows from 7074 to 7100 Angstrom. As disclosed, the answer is 7081.36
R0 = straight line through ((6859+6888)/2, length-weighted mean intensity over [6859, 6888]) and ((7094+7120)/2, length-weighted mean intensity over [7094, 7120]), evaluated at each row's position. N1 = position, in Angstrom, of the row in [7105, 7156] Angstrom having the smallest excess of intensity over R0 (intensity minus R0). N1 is 7148.53 Angstrom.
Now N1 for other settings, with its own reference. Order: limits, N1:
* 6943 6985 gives 6979.38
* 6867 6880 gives 6874.11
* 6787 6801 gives 6790.73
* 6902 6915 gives 6913.80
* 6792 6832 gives 6803.25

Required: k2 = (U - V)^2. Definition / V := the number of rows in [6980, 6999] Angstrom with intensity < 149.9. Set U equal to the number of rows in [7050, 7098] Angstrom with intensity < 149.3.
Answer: 49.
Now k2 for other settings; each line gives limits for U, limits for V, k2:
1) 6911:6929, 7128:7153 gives 64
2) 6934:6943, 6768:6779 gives 1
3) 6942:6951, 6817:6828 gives 1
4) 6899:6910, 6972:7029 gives 484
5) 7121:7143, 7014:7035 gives 4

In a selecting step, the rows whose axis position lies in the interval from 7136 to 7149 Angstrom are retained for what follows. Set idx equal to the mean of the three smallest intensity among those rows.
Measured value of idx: 138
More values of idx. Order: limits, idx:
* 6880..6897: 143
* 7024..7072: 141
